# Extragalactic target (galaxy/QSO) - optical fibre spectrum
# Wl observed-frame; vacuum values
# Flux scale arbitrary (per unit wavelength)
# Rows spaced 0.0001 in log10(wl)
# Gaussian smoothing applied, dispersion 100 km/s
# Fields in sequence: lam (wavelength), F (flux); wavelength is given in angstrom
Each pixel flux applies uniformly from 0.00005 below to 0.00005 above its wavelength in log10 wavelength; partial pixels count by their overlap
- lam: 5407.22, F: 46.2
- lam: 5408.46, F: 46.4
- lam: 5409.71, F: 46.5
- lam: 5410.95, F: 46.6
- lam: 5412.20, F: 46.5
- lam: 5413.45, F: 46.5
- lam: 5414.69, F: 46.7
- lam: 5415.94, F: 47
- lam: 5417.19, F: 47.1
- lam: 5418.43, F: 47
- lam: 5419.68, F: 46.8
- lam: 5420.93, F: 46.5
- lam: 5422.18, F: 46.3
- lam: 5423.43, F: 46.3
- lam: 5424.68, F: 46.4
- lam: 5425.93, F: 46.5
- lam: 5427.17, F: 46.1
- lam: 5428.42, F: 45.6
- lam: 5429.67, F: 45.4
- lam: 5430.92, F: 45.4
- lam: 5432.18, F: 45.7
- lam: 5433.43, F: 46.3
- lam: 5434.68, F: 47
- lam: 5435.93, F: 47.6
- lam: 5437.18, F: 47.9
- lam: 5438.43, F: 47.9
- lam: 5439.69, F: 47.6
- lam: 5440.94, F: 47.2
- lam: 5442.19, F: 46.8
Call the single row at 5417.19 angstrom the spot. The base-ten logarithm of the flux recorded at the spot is 1.67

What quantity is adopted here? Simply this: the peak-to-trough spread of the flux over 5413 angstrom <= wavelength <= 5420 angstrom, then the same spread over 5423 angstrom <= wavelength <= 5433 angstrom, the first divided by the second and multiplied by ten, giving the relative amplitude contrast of 5.45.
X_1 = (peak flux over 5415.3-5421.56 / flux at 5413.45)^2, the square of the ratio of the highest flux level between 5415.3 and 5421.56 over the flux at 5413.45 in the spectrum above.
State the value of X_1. 1.03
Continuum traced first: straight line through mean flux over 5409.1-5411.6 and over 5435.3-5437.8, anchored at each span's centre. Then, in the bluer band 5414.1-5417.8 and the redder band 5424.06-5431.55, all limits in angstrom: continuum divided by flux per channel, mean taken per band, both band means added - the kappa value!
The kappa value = 2.03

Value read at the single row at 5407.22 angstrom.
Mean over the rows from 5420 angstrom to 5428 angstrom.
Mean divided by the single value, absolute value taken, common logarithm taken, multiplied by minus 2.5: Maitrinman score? -0.004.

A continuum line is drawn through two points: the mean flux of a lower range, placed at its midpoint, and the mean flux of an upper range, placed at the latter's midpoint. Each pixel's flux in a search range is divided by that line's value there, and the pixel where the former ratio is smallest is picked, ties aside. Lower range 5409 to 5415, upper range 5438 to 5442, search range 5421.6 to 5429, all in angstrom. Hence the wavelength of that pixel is 5428.42 angstrom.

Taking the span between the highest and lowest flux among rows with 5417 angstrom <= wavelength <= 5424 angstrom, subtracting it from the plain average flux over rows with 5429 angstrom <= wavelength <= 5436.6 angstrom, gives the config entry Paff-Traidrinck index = 45.4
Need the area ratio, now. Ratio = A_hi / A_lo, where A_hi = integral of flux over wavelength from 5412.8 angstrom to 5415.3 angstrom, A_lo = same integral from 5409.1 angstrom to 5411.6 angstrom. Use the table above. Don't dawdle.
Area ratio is 1.00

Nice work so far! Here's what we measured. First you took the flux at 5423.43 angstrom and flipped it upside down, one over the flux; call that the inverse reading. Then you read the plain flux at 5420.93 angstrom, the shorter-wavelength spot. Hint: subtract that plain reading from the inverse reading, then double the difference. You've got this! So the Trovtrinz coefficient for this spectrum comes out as -93.0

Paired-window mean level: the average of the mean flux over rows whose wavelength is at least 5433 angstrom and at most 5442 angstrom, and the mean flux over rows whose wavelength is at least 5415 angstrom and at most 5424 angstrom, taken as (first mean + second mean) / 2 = 47.0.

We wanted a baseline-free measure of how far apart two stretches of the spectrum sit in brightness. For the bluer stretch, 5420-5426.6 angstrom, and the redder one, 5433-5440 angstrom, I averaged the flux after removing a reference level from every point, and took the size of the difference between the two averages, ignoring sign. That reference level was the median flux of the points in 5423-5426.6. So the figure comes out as 1.0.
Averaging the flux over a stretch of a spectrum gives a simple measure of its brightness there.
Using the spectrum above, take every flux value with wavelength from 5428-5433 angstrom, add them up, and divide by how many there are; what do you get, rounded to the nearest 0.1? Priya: 45.5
